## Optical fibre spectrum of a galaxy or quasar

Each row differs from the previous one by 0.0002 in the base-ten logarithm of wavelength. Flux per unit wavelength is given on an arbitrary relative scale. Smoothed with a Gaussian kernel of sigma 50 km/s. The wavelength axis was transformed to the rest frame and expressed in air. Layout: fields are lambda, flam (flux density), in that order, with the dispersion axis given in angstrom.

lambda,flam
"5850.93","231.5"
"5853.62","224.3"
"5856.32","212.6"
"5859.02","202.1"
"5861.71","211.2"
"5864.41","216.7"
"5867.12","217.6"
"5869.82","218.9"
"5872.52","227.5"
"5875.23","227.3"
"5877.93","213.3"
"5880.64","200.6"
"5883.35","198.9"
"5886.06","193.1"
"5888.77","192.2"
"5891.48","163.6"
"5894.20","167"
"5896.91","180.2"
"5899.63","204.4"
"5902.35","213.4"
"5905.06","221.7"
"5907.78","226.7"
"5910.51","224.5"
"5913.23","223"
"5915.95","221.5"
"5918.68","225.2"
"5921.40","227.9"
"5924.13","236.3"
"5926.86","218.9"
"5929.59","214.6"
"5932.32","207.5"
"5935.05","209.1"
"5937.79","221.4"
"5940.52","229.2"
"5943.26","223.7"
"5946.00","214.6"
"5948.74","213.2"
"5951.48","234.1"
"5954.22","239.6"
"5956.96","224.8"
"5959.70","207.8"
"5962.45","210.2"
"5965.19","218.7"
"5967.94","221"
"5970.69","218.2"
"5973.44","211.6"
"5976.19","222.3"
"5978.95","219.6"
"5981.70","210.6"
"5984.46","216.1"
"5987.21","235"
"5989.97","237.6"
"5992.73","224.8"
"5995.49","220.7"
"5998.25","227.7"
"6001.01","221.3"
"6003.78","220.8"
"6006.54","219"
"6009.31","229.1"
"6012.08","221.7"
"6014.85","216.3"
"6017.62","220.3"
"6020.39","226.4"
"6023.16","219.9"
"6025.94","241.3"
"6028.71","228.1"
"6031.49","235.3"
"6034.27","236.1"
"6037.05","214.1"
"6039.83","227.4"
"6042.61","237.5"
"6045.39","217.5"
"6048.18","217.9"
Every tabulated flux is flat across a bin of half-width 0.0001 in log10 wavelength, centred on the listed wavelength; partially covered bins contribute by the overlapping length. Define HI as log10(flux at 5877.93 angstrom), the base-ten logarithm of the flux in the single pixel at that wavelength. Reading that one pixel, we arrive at 2.33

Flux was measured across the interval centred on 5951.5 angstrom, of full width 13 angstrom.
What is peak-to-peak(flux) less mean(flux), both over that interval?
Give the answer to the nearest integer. -199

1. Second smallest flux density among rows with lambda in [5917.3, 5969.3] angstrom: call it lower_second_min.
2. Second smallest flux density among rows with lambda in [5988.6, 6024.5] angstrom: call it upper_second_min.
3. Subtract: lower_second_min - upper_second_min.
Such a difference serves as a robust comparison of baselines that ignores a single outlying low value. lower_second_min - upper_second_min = -11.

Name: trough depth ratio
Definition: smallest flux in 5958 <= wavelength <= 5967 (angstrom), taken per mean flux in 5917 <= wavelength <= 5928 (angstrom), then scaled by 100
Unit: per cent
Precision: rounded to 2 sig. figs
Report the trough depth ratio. 92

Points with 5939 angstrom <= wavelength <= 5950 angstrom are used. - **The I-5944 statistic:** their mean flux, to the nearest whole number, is 220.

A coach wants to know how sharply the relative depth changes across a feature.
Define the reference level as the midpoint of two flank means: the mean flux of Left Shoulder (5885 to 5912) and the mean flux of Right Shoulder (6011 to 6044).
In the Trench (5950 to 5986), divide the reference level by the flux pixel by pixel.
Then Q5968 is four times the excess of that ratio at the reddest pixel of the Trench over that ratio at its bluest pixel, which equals 0.30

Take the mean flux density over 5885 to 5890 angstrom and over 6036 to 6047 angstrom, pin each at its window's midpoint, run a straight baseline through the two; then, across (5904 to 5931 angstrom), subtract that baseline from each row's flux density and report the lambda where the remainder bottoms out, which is 5929.59 angstrom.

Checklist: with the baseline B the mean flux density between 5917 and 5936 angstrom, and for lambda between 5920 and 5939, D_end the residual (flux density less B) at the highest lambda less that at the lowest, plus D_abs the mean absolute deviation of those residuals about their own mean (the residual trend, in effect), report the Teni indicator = 1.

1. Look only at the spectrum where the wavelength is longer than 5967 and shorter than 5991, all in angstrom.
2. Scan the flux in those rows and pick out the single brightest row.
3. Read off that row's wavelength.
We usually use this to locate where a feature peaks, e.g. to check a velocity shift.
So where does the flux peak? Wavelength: 5989.97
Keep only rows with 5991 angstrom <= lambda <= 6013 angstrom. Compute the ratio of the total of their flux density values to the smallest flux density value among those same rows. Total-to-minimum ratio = 8.2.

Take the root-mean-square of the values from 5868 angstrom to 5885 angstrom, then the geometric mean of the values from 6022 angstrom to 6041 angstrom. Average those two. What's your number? 222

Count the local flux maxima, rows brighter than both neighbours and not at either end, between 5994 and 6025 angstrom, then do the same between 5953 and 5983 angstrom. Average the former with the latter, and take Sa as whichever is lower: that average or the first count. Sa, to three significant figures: 2.50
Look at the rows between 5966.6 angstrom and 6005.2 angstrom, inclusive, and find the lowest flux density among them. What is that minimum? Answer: 210.6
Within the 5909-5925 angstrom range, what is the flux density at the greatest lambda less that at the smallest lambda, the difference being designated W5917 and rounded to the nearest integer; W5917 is 12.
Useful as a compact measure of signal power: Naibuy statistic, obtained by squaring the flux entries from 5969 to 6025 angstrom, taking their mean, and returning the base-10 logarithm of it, 4.69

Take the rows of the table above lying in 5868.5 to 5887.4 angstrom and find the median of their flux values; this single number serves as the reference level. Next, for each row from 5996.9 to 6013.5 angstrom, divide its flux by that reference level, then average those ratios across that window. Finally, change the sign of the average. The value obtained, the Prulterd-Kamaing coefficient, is -1.05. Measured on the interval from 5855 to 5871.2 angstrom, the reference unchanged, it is -1.00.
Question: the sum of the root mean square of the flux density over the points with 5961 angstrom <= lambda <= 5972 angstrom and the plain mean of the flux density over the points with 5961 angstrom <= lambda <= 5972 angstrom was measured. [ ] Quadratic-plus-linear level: 434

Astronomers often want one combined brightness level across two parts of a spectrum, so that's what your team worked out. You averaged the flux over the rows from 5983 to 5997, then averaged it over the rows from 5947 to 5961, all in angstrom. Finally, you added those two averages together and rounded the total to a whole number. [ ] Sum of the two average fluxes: 451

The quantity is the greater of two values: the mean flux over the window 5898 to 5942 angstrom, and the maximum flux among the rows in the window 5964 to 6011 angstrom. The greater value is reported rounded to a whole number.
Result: 238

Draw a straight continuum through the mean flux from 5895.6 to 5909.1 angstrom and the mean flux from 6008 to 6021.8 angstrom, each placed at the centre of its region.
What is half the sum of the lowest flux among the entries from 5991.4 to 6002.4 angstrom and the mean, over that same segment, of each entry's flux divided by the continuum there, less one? 110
